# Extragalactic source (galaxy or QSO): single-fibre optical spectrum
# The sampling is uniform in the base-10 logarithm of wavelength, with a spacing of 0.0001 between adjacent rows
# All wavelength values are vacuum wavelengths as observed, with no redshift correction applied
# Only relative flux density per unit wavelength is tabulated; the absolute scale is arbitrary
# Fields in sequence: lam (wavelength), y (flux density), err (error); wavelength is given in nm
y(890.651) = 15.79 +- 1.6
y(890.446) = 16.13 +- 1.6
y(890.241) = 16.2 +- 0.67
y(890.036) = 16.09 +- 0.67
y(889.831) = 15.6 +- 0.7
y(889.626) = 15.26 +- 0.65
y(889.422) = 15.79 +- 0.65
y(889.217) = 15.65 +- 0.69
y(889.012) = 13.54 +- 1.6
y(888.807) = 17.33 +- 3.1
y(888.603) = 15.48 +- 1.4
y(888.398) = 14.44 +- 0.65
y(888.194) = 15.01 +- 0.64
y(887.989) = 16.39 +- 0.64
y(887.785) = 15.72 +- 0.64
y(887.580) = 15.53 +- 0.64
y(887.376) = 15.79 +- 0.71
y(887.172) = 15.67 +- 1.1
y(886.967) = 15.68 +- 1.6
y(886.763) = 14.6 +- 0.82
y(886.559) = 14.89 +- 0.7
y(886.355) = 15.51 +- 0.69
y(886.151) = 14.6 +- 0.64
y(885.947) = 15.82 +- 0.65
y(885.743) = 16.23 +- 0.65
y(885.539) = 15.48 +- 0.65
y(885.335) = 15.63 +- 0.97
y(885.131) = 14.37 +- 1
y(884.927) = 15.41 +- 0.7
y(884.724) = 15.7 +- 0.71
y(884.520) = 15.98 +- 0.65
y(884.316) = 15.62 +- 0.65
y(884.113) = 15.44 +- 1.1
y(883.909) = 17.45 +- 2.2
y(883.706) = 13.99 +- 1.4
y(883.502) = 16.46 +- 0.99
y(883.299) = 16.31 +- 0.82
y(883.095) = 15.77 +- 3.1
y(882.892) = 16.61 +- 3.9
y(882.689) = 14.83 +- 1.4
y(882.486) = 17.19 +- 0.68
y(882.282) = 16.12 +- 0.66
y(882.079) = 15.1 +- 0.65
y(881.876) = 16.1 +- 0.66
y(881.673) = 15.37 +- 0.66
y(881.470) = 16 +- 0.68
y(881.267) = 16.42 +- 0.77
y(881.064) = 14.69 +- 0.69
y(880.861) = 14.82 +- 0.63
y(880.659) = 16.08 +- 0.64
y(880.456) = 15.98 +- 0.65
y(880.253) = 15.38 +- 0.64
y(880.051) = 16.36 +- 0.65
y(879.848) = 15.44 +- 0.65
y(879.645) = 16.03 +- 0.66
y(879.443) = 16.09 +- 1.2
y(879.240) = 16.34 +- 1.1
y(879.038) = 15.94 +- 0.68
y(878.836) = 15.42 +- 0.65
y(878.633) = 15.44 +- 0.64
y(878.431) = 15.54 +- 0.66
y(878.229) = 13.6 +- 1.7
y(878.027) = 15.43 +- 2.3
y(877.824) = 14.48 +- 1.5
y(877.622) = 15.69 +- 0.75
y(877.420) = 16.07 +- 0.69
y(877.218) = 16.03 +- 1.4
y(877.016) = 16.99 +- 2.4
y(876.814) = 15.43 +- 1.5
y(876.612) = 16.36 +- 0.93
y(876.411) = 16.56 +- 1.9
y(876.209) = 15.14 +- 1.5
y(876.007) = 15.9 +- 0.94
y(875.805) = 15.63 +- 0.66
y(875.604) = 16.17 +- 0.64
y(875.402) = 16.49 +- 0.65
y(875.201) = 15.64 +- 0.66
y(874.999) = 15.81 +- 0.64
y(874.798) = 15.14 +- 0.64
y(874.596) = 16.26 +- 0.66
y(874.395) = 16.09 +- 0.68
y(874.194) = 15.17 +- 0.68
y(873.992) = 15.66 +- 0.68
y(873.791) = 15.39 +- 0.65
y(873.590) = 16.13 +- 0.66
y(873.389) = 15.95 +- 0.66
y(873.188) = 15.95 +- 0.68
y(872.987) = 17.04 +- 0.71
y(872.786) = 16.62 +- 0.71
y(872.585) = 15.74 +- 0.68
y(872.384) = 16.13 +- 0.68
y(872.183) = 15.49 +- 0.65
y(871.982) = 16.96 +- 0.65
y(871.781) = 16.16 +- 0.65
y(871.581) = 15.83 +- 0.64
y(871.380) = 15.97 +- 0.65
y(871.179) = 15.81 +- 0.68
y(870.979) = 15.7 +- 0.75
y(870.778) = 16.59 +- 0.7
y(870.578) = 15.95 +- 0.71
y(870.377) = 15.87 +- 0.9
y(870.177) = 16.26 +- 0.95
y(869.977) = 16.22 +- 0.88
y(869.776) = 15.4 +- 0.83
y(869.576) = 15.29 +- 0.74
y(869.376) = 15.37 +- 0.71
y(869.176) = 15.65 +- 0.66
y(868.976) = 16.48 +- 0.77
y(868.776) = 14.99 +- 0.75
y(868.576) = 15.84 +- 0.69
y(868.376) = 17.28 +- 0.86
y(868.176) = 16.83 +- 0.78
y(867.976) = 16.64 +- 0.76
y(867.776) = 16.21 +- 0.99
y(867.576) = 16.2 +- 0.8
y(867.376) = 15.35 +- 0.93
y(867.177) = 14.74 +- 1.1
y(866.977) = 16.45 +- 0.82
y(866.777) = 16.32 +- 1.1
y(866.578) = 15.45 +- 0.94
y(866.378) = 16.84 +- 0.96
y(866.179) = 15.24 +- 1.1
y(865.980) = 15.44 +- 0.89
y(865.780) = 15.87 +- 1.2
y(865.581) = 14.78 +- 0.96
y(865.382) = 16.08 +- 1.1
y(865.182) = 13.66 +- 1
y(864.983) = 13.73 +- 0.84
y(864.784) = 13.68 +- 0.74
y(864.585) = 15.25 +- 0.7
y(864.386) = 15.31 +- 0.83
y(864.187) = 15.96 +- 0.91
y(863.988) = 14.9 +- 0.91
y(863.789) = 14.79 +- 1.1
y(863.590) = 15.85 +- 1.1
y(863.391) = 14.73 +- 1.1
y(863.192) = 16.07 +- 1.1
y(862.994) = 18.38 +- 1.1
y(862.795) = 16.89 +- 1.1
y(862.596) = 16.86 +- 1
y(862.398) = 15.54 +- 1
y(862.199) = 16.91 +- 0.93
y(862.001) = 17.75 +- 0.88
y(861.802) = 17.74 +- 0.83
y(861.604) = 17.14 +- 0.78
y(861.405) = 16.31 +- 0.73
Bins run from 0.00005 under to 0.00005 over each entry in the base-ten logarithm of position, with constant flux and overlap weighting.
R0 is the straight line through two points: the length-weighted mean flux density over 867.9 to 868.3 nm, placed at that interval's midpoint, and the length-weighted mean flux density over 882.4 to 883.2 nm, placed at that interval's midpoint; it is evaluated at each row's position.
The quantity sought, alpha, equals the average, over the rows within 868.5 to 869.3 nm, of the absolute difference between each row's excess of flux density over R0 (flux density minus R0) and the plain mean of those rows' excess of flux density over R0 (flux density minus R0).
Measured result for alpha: 0.42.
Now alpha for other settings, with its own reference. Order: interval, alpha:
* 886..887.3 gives 0.47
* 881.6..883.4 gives 0.60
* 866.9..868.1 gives 0.60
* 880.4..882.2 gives 0.55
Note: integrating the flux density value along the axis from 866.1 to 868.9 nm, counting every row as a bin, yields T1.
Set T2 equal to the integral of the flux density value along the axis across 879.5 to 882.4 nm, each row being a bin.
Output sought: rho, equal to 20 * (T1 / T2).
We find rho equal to 19.7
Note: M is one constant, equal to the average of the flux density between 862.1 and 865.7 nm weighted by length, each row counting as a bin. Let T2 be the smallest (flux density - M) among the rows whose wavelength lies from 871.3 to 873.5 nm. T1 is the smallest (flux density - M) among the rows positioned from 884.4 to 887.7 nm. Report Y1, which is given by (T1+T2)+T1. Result -2.3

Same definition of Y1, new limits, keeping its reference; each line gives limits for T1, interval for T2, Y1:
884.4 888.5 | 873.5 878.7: -4.2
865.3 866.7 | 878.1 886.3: -3.4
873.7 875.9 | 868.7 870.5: -1.3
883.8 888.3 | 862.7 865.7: -4.2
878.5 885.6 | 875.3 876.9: -3.4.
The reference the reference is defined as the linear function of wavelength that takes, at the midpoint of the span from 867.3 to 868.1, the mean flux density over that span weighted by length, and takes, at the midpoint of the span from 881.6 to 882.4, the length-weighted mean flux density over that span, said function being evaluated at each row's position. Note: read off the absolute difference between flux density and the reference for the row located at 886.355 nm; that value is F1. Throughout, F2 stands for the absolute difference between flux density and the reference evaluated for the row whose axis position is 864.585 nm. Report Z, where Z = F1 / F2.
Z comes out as 0.1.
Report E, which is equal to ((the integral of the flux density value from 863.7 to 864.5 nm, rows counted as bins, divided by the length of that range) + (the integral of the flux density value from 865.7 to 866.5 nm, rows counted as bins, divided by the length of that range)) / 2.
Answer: 15.54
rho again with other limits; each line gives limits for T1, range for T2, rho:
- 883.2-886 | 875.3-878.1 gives 19.8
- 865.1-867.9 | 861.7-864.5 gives 19.2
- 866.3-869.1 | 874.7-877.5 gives 20.2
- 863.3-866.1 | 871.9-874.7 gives 18.7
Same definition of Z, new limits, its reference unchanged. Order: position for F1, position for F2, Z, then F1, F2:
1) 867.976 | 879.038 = 3.5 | 0.52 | 0.1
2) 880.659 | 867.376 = 0.4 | 0.34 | 0.8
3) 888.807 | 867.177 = 1.3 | 1.83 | 1.4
